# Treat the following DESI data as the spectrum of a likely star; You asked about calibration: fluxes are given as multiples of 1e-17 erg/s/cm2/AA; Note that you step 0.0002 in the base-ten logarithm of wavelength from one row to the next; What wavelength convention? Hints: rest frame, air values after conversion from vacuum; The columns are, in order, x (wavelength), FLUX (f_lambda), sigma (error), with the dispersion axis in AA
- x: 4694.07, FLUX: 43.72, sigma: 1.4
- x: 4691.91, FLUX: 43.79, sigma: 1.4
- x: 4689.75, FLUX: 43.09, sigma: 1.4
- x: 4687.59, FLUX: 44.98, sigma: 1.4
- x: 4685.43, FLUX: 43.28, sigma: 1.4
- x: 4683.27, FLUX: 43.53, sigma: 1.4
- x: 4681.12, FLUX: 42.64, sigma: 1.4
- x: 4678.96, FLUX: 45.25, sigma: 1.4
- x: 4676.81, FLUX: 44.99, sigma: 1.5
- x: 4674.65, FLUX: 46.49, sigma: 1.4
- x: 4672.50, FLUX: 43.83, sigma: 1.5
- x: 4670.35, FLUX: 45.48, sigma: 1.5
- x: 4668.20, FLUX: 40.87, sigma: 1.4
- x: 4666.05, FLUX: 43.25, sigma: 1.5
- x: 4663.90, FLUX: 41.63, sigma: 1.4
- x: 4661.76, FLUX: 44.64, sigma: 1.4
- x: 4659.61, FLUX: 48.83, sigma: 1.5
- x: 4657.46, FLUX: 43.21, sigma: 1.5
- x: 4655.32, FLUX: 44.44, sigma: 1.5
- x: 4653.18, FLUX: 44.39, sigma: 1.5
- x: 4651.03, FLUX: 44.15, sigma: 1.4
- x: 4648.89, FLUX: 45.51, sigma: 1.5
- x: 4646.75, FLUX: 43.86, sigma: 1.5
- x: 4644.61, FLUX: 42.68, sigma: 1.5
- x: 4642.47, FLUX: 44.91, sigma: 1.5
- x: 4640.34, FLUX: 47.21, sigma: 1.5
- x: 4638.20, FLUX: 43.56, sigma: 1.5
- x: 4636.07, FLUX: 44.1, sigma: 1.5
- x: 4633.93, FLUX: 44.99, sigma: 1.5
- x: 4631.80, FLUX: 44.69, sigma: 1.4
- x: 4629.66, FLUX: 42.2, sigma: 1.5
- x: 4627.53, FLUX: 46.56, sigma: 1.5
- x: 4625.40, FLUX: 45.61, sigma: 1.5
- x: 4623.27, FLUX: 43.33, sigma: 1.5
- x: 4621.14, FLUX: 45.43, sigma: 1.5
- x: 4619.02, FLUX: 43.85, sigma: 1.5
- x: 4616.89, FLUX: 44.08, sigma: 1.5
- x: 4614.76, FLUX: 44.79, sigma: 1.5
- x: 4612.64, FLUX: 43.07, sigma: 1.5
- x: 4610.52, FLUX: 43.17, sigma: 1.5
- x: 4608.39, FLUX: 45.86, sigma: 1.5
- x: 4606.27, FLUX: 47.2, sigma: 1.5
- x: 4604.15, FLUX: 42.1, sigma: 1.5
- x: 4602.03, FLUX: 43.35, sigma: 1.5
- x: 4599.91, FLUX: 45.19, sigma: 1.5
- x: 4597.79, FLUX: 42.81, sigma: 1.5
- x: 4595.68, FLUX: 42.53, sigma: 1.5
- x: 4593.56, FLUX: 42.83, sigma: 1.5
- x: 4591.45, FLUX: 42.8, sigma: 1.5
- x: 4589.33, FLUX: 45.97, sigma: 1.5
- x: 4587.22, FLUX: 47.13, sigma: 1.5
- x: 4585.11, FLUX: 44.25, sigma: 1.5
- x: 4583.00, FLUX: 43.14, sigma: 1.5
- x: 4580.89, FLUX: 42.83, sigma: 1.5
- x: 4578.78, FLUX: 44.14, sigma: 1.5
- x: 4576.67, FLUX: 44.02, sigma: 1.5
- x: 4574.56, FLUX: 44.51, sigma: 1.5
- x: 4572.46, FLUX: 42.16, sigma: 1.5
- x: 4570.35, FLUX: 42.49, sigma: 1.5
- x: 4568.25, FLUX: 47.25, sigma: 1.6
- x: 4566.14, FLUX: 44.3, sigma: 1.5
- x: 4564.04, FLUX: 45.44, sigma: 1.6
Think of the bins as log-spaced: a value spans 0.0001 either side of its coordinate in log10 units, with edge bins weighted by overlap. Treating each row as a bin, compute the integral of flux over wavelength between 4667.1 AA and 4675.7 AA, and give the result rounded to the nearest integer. 380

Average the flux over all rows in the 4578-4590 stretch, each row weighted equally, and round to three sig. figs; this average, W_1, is 44.6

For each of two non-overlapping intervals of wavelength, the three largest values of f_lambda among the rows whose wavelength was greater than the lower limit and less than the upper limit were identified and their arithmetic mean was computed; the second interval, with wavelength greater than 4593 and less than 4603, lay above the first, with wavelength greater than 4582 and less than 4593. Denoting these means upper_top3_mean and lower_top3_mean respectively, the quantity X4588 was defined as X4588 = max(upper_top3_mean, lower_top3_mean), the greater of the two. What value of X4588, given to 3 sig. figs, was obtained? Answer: 45.8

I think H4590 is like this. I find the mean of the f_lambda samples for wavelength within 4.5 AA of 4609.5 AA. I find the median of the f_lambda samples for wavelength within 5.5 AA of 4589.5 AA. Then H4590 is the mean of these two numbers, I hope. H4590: 44.5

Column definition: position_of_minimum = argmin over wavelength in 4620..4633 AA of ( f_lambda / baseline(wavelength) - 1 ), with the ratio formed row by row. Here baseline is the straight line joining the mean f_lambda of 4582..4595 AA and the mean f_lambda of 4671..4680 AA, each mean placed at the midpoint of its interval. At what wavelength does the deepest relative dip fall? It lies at 4629.66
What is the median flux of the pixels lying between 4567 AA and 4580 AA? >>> 44.1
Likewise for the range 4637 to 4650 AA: 44.4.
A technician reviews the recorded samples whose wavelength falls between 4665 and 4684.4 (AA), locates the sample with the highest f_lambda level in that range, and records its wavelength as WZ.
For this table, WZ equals 4674.65 AA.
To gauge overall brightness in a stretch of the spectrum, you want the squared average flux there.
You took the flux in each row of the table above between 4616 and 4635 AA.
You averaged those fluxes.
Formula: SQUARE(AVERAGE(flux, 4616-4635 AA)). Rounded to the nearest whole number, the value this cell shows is 1983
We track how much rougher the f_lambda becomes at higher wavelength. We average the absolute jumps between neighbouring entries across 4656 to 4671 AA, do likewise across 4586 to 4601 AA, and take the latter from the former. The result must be 2.4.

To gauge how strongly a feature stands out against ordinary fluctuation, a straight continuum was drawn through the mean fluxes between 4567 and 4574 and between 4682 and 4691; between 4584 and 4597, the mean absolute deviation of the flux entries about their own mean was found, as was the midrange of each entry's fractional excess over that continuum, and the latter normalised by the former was 0.013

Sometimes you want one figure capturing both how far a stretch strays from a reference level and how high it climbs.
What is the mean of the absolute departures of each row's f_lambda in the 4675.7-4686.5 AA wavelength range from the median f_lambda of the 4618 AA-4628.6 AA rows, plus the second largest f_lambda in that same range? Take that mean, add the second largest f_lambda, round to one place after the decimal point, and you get 46.5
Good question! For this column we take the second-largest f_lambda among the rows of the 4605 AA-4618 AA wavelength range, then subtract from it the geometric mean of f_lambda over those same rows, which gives 1.2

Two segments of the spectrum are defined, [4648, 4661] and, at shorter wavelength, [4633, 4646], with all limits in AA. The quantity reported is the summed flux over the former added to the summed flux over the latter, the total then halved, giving 269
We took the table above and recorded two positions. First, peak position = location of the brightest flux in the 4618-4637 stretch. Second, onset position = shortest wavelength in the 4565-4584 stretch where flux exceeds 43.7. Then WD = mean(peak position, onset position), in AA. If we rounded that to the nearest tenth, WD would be 4596.8 AA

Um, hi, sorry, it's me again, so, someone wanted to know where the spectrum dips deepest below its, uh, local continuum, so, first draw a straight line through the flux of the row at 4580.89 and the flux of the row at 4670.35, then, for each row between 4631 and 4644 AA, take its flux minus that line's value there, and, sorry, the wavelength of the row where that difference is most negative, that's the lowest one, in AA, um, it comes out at 4638.20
